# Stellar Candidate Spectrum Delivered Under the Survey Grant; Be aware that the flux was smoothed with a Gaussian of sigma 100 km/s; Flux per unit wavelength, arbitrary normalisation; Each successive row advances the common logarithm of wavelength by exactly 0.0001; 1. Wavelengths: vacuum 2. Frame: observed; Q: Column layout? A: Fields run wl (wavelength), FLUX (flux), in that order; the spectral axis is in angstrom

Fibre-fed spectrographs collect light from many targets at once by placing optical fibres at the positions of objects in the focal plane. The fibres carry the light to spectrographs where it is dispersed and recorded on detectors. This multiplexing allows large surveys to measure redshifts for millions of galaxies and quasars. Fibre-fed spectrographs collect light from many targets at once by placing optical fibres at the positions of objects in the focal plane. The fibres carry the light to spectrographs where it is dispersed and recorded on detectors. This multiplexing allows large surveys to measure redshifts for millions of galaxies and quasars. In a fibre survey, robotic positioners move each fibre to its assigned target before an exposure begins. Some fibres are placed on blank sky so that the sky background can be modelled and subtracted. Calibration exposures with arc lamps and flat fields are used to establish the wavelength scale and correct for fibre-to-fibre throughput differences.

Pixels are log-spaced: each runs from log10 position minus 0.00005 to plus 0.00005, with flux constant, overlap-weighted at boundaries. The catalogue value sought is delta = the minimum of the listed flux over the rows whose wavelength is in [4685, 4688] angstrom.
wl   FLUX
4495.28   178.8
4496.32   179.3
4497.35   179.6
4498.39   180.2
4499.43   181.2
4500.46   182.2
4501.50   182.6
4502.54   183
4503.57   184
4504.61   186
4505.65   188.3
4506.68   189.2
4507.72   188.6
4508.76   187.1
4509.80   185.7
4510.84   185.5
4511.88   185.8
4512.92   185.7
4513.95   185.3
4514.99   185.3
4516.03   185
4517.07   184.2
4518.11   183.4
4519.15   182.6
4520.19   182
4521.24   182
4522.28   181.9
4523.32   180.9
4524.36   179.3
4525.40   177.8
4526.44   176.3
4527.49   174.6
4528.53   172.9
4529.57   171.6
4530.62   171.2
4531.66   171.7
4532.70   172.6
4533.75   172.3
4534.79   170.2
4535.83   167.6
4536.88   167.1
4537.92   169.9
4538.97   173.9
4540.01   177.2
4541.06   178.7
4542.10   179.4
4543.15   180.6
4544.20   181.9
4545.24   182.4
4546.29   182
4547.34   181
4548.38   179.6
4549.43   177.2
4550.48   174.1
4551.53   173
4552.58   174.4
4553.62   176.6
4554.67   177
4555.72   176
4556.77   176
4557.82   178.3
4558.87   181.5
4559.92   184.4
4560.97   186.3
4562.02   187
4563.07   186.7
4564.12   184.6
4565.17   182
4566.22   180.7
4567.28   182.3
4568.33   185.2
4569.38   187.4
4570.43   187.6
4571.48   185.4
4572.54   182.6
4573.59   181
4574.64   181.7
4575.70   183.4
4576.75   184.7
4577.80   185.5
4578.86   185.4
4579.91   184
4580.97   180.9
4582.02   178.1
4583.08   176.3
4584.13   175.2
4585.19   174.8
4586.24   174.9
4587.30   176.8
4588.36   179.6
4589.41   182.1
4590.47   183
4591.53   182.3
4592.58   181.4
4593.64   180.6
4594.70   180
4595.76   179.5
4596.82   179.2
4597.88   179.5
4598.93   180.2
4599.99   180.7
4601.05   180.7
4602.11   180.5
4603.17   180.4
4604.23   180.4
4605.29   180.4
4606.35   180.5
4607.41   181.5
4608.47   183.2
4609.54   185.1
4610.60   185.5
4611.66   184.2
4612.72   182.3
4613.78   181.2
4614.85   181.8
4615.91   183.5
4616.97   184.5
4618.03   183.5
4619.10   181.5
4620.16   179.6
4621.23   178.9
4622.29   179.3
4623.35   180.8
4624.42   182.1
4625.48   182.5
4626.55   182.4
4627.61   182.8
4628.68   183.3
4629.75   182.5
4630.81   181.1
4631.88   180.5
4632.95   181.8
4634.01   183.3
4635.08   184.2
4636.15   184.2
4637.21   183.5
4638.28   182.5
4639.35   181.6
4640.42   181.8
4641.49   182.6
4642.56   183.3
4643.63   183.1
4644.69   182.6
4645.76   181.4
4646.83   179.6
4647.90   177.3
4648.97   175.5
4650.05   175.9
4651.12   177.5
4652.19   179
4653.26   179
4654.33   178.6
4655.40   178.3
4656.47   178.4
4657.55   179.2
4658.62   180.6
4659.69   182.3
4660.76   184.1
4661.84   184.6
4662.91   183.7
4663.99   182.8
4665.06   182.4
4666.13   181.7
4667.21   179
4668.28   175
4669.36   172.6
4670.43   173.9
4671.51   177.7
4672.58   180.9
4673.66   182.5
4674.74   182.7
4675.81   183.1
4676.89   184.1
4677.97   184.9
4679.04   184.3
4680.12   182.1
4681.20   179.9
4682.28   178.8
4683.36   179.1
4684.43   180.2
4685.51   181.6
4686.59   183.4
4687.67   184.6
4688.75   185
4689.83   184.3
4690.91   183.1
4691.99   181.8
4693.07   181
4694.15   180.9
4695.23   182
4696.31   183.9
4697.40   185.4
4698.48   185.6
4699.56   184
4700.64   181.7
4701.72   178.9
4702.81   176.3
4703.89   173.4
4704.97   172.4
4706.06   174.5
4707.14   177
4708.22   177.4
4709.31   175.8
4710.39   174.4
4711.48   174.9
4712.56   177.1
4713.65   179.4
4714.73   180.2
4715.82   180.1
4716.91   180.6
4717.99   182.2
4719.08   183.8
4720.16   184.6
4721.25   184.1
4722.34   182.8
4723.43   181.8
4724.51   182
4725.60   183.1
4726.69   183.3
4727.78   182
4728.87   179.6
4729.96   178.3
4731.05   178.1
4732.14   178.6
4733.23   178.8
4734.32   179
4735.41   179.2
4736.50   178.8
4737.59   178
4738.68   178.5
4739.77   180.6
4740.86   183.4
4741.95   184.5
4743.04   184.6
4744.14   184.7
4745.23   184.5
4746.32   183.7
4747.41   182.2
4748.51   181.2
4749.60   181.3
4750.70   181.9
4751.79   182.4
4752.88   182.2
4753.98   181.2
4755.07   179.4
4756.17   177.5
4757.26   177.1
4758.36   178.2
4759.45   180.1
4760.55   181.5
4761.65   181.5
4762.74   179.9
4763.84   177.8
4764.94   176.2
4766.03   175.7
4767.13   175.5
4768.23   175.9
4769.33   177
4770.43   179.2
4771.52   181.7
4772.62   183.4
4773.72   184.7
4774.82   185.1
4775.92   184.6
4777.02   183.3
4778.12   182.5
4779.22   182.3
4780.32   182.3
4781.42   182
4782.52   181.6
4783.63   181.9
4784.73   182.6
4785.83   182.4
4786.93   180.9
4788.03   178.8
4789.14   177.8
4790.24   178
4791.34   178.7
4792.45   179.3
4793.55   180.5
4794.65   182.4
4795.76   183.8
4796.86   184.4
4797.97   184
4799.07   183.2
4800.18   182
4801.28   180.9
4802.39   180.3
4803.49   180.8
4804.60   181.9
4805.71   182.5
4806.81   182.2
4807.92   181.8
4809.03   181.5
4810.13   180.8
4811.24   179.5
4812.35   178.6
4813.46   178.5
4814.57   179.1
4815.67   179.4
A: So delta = 181.6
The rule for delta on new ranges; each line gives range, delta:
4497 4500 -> 179.6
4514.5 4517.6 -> 184.2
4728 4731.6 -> 178.1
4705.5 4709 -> 174.5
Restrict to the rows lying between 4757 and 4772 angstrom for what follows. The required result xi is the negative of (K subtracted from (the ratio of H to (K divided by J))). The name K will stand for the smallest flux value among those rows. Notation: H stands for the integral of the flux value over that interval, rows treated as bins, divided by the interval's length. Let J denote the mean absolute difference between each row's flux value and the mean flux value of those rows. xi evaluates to 174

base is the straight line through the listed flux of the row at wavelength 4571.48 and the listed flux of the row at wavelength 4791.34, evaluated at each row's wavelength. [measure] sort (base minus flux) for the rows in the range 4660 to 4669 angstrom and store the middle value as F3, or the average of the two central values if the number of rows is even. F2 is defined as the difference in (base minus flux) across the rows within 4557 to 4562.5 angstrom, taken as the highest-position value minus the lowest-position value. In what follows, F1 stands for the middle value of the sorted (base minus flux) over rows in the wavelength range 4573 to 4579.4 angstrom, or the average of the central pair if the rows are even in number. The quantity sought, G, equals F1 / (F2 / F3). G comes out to 0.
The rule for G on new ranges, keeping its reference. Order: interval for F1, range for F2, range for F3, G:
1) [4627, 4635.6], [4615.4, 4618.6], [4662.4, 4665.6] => 3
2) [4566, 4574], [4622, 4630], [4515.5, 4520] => -1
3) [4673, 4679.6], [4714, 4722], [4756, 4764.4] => 0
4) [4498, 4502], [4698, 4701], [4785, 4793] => 0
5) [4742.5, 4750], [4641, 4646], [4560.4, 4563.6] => 4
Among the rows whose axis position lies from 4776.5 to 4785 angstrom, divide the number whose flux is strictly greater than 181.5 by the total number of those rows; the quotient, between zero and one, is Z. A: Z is 1.00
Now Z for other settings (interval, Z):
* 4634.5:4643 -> 1.00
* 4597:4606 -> 0.00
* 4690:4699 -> 0.75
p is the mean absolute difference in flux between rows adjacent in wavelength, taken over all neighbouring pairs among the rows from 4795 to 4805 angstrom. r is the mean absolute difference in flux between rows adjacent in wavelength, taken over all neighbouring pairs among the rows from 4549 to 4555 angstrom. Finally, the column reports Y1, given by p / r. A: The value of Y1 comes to 0.5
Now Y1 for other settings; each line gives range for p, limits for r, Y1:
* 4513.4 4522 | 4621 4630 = 0.7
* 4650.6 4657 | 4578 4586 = 0.3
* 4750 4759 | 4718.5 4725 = 1.3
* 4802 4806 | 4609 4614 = 0.6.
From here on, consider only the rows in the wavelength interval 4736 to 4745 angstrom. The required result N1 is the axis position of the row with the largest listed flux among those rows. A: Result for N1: 4744.14 angstrom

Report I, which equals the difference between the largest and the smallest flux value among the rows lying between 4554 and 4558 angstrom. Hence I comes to 2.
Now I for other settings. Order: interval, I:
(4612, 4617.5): 3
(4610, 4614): 4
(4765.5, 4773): 8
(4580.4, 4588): 6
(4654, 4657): 0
